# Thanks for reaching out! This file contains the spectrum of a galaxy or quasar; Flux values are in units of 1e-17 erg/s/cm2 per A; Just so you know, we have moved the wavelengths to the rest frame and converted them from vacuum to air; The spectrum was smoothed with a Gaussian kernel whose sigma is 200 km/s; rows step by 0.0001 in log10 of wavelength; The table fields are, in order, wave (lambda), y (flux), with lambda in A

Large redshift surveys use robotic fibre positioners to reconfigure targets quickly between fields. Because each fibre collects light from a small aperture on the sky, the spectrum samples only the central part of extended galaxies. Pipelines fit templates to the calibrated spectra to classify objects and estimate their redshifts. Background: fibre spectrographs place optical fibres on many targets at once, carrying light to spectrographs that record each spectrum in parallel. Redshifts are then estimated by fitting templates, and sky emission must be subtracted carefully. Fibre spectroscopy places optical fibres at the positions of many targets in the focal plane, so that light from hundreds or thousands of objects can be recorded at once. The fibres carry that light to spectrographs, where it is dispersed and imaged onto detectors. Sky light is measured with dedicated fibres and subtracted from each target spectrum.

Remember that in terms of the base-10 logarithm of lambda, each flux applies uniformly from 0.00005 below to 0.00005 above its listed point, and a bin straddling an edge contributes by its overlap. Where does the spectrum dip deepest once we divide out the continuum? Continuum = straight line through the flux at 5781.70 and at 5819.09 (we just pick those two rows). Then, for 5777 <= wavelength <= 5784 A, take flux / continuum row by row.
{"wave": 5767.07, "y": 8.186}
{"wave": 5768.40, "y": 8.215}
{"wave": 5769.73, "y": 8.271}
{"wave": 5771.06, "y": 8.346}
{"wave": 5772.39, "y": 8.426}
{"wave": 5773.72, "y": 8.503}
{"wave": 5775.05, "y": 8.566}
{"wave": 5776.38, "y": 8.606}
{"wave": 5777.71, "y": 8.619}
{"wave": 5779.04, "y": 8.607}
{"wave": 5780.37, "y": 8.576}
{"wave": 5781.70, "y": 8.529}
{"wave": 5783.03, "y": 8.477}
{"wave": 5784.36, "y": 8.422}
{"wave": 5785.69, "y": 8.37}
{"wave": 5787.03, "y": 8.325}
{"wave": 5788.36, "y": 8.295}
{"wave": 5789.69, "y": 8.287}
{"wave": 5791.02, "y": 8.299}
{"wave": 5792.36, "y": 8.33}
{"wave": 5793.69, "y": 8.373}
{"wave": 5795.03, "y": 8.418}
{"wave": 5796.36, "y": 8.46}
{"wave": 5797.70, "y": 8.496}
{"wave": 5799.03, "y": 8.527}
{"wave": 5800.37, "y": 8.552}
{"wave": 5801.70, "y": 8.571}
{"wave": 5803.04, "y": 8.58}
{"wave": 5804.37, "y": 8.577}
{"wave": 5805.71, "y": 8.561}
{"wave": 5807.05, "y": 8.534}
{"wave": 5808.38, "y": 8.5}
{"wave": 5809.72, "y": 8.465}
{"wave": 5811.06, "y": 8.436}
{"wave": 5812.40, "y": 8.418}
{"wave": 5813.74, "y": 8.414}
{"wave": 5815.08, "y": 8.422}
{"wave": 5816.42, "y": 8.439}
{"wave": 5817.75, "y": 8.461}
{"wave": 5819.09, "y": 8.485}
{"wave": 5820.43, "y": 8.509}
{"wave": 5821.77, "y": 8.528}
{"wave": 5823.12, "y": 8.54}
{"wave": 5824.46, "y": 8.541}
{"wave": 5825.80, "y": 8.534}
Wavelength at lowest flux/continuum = 5783.03 A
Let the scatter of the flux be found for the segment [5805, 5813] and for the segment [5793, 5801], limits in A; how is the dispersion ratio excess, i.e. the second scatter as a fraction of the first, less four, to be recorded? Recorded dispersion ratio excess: -2.8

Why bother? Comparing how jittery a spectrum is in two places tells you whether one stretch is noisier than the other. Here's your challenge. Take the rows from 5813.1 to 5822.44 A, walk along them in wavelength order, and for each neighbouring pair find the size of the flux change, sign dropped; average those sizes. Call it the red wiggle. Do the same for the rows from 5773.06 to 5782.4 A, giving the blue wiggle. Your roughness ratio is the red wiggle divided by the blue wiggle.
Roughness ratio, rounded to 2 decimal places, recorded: 0.55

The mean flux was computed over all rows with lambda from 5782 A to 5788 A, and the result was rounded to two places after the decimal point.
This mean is 8.40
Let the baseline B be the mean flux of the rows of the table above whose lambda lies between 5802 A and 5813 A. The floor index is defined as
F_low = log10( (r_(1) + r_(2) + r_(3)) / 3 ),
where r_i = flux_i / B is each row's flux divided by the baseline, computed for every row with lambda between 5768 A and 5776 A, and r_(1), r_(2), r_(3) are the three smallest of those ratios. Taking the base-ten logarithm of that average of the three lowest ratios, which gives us -0.012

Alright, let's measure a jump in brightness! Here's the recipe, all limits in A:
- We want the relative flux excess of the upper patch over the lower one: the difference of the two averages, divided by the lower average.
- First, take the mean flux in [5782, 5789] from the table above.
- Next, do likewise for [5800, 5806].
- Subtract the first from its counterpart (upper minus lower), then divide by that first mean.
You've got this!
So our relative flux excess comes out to 0.023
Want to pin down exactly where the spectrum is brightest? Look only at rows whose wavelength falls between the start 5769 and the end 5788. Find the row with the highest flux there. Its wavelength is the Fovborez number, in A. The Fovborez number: 5777.71 A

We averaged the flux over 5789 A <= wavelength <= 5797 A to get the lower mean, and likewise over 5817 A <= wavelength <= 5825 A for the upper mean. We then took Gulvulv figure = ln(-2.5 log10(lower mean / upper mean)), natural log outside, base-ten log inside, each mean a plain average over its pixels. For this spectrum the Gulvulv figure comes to -4.0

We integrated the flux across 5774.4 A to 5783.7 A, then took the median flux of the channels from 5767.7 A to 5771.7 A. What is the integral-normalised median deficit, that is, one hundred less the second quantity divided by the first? 99.9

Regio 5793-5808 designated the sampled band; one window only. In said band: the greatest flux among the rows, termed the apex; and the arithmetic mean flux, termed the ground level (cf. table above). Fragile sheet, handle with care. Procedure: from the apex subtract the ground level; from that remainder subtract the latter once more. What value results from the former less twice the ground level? -8.45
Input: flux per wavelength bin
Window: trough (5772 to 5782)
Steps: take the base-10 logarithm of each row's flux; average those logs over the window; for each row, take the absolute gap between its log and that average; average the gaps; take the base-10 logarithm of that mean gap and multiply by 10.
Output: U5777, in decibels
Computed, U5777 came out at -25.9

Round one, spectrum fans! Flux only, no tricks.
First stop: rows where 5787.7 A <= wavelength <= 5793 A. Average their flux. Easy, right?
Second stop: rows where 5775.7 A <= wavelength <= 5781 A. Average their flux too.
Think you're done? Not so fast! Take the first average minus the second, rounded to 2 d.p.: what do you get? -0.30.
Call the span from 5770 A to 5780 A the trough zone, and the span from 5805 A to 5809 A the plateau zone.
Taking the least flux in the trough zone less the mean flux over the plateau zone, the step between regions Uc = -0.19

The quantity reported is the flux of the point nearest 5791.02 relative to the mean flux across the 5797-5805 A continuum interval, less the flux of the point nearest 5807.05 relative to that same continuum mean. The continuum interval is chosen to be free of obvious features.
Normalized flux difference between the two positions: -0.027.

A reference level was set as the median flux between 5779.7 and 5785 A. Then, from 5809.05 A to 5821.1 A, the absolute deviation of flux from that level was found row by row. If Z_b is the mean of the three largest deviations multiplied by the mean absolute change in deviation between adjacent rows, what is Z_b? 0.0014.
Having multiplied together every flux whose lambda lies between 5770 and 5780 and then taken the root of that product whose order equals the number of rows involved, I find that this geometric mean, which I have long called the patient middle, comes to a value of 8.52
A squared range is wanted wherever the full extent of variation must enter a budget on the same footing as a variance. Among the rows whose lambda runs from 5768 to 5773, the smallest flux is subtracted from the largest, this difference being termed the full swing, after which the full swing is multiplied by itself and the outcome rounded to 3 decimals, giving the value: 0.045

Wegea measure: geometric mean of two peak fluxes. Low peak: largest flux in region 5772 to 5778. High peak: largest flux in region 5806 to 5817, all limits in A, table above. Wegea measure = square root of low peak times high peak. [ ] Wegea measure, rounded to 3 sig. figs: 8.58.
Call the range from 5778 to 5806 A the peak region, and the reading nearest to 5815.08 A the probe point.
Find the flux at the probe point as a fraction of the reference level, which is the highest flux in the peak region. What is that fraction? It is 0.979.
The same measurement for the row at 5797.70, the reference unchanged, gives 0.987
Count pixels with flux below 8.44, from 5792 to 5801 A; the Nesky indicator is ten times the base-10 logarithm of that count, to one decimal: 4.8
